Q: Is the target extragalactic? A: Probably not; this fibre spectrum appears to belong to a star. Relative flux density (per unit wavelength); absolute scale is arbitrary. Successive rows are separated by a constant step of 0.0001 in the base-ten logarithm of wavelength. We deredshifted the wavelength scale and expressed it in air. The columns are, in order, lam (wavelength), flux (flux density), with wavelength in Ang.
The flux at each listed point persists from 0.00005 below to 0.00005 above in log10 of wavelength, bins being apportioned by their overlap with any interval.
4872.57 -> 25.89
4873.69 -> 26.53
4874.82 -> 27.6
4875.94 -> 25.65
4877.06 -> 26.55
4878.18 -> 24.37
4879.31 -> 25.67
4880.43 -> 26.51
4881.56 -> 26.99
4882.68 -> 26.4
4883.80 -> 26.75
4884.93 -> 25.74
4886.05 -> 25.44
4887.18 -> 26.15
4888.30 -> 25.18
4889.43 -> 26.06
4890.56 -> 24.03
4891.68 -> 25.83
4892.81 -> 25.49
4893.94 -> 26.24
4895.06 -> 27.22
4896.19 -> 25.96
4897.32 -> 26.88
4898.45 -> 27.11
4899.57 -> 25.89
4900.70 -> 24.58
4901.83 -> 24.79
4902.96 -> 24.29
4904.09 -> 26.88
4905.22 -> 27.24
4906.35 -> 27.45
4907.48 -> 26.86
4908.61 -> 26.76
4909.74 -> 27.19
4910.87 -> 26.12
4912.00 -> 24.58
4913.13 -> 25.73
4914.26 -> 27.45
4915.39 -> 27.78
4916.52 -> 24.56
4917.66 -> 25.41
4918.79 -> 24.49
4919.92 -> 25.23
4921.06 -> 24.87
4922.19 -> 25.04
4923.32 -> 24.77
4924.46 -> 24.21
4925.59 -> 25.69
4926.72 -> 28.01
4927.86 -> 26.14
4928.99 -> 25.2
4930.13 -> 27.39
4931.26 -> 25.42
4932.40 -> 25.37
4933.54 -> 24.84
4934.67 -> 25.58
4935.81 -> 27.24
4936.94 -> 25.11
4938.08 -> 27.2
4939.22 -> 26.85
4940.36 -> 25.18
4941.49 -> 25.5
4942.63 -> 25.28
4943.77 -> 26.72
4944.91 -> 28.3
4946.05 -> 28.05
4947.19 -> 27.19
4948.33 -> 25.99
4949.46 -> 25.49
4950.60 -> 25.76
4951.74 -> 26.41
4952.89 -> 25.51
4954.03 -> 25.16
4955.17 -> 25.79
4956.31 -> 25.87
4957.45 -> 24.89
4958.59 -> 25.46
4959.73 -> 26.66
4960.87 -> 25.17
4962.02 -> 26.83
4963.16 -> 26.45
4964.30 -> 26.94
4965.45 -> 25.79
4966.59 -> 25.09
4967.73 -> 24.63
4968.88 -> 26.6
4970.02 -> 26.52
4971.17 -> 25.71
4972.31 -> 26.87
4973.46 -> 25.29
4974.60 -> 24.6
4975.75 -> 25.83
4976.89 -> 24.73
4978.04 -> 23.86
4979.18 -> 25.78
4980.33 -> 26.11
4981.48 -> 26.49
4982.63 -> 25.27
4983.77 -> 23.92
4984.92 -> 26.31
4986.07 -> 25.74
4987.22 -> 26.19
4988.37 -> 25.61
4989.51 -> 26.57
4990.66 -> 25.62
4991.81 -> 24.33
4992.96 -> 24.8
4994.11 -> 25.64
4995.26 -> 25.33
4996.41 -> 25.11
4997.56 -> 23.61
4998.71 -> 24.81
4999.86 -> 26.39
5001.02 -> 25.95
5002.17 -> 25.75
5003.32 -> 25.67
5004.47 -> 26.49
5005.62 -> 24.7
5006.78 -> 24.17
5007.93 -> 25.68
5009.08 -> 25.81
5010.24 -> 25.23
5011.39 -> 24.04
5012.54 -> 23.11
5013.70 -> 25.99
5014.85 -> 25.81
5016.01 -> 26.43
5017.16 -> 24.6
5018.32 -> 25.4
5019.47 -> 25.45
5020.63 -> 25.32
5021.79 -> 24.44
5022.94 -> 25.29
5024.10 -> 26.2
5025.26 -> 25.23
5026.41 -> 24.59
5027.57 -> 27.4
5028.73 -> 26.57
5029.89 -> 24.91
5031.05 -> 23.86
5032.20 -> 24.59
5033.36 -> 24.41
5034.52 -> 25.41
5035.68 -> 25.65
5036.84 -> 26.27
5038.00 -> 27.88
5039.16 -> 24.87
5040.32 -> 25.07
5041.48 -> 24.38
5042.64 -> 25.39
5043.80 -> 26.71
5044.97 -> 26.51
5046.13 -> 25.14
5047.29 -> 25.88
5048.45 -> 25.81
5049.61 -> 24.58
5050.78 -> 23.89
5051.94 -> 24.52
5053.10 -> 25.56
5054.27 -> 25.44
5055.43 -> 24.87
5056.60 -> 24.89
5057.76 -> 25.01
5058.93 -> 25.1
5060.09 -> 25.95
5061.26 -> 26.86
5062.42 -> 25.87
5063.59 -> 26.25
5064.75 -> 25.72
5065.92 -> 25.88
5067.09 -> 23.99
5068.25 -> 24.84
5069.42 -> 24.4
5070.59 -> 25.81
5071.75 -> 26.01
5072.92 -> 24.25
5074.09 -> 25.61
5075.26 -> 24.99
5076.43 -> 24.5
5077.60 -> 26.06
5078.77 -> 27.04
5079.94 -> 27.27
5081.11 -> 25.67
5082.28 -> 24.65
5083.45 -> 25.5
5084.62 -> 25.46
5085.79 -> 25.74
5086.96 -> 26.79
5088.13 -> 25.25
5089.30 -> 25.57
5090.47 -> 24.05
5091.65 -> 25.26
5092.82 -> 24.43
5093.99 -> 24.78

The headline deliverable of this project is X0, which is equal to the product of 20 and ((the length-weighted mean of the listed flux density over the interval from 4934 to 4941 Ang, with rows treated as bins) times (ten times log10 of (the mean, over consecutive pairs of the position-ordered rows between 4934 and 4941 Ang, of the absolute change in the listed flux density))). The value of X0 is 1041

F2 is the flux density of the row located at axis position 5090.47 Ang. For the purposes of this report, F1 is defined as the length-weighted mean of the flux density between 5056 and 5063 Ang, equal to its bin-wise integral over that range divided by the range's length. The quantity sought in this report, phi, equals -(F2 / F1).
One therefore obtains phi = -0.94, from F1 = 25.6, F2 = 24.05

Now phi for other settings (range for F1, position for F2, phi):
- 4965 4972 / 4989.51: -1.03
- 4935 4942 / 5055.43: -0.95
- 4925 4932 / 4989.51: -1.01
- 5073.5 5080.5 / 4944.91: -1.09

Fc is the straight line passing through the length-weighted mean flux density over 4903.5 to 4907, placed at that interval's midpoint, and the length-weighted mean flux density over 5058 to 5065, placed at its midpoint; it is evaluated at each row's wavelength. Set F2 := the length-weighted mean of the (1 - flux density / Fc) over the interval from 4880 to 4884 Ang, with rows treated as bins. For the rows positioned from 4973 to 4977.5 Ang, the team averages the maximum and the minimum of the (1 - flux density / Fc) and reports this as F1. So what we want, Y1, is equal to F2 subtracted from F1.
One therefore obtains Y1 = 0.028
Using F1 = 0.052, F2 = 0.024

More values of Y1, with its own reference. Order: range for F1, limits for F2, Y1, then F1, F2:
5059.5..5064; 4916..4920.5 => -0.095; -0.017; 0.078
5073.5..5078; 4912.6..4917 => -0.003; 0.021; 0.024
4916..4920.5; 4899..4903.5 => -0.006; 0.077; 0.084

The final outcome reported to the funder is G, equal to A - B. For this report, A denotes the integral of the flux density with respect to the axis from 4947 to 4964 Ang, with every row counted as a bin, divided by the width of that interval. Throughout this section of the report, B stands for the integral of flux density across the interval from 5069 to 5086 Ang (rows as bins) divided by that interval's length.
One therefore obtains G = 0.4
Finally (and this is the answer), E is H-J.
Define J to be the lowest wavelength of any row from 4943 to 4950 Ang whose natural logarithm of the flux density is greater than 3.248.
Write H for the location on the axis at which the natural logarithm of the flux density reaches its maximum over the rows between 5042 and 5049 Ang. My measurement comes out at 100.0 Ang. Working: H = 5043.80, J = 4943.77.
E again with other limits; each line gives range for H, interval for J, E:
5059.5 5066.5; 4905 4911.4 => 156.0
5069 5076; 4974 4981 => 96.0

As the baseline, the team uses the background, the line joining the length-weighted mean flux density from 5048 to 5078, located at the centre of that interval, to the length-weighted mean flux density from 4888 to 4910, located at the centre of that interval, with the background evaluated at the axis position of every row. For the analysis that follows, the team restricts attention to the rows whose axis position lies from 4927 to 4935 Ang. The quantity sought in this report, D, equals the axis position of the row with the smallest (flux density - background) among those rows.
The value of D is 4933.54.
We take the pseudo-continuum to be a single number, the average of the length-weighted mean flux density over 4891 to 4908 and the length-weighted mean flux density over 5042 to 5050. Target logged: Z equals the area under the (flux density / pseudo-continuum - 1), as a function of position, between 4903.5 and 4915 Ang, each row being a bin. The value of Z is 0.30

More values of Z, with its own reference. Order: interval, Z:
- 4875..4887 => 0.05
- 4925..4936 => 0.04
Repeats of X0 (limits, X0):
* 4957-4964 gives 131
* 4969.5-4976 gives 201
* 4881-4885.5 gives -992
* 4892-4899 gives -433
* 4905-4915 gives -372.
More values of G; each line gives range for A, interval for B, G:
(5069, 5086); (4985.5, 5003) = 0.1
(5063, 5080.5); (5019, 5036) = 0.2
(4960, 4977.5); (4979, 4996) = 0.2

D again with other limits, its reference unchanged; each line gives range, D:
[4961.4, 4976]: 4967.73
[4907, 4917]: 4912.00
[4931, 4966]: 4933.54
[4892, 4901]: 4900.70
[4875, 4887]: 4878.18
